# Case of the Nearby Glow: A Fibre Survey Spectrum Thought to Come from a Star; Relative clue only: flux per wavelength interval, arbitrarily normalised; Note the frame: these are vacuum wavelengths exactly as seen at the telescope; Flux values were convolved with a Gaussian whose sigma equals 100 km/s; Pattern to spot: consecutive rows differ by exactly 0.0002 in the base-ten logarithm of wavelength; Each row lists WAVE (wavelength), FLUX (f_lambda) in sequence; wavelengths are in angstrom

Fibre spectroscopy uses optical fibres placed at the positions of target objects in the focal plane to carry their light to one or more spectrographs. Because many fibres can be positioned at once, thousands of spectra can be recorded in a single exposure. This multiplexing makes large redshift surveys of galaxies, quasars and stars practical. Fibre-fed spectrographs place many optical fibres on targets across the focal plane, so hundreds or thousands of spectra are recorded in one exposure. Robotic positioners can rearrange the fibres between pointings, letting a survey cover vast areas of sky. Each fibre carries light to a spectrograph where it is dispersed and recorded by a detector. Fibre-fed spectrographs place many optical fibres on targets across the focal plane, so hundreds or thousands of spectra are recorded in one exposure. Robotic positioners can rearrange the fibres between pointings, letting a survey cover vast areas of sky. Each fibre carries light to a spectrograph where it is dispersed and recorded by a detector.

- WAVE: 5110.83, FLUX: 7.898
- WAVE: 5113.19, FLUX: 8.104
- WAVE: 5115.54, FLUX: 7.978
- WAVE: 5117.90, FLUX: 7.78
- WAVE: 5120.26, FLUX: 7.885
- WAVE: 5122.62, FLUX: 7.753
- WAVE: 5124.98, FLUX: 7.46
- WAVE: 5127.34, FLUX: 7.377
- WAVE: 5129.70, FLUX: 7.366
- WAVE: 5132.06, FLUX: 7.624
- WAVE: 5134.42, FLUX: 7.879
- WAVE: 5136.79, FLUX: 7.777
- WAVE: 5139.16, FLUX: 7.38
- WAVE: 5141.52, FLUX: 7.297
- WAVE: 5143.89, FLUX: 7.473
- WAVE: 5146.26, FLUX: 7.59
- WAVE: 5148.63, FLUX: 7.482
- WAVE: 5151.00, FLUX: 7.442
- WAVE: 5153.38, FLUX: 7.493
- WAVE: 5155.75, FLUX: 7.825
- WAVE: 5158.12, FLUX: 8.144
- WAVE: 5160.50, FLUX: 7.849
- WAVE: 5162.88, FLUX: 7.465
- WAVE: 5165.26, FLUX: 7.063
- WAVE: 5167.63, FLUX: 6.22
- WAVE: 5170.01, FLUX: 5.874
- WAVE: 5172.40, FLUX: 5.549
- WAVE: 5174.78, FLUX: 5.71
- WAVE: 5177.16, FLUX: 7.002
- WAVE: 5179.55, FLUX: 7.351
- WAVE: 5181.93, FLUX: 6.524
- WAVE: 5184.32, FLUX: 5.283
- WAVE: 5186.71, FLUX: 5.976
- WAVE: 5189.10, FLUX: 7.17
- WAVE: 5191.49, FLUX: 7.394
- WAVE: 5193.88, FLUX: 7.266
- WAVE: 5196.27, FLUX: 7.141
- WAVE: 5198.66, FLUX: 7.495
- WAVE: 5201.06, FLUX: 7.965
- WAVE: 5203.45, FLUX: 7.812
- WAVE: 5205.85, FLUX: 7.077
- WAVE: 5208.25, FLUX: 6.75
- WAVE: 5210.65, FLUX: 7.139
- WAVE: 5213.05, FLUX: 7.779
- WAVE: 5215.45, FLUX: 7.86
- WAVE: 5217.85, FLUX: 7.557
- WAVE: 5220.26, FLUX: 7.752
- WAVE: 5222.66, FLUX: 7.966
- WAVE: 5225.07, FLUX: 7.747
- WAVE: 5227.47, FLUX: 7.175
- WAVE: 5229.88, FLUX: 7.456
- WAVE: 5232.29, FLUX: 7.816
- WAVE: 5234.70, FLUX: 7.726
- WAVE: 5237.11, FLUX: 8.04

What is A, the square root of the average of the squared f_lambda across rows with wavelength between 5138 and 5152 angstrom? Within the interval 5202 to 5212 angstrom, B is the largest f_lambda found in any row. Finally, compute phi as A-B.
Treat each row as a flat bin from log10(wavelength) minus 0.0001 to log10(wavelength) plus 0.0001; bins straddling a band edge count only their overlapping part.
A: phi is -0.4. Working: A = 7.4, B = 7.812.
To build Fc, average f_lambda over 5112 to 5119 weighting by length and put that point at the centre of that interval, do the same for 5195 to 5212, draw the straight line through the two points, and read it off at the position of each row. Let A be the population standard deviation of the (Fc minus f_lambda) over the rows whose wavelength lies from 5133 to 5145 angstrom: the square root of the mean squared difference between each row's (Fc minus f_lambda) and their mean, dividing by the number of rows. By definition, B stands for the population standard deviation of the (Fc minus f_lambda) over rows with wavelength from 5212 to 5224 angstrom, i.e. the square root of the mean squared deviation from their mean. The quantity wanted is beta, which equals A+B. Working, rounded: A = 0.21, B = 0.14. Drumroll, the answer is 0.35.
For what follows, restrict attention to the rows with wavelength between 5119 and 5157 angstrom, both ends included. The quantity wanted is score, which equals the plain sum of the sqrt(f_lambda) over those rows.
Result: 44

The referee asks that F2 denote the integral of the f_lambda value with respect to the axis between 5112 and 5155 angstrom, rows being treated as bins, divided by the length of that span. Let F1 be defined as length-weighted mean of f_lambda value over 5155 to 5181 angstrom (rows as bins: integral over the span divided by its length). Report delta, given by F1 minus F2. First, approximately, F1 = 6.9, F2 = 7.6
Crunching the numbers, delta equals -0.73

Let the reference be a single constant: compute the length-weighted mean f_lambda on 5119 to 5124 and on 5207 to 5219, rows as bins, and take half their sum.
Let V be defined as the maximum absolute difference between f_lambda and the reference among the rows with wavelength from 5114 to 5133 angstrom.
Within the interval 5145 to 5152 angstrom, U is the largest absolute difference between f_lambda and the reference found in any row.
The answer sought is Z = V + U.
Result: 0.5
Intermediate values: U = 0.16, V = 0.37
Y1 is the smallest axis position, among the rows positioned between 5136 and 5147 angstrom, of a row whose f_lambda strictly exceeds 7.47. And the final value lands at 5136.79 angstrom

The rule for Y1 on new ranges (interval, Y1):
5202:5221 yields 5203.45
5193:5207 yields 5198.66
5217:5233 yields 5217.85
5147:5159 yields 5148.63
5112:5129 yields 5113.19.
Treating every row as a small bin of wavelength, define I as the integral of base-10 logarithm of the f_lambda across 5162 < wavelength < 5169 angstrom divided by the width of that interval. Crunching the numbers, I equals 0.836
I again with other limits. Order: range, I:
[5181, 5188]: 0.770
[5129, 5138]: 0.885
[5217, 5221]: 0.882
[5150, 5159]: 0.887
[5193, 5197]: 0.858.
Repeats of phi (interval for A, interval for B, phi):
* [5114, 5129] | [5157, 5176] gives -0.4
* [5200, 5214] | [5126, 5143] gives -0.4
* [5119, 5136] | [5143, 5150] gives 0.0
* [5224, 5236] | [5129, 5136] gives -0.3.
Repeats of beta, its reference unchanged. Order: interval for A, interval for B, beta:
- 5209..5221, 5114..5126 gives 0.43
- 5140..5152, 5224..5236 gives 0.35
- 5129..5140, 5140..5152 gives 0.32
